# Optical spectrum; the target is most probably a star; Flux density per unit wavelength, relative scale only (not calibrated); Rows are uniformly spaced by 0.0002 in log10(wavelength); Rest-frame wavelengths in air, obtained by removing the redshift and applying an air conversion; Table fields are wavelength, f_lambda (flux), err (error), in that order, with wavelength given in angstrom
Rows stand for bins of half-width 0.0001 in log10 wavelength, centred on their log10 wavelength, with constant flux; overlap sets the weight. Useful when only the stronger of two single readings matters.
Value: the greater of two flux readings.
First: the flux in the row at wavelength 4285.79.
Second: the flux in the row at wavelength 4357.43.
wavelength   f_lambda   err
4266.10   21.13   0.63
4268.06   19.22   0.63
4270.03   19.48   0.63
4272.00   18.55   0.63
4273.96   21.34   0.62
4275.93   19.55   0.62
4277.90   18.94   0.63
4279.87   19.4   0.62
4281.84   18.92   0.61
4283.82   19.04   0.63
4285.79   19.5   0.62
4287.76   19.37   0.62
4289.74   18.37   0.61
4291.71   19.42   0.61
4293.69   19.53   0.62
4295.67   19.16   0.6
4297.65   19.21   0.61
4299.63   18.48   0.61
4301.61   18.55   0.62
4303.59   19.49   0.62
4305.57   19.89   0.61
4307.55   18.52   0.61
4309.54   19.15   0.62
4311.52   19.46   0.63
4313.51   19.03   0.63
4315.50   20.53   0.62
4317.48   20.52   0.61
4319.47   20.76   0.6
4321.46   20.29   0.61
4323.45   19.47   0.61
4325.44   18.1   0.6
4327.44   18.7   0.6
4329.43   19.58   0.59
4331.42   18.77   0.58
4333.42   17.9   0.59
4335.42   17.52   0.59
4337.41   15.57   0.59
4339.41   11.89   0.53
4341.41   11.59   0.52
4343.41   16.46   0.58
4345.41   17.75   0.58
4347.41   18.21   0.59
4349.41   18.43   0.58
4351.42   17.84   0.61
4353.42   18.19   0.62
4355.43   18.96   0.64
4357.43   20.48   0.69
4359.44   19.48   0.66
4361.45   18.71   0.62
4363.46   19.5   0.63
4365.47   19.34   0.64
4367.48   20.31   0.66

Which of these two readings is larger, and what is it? 20.5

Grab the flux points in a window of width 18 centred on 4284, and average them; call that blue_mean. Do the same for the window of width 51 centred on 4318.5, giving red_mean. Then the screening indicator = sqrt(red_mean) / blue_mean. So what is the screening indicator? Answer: 0.224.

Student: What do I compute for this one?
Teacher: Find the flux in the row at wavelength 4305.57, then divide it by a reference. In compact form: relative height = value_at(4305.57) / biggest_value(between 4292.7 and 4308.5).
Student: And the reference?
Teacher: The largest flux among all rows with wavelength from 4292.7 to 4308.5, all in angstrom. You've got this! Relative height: 1.00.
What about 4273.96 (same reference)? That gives 1.07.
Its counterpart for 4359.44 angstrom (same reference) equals 0.98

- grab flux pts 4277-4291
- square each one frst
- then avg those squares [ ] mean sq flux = 364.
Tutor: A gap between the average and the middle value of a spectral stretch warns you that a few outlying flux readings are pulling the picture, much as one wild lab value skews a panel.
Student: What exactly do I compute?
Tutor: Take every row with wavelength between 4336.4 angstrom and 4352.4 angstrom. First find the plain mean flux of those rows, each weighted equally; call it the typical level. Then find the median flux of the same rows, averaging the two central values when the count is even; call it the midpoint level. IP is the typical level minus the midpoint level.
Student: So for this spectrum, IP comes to -1.1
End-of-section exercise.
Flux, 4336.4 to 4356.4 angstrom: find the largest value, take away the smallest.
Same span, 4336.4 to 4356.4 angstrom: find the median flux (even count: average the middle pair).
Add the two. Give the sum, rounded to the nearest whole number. 25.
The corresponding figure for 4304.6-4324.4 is 22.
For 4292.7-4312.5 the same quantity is 21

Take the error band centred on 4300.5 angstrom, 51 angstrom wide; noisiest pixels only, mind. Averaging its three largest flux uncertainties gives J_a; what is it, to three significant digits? 0.630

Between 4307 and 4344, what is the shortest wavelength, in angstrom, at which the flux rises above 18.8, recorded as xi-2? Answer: 4309.54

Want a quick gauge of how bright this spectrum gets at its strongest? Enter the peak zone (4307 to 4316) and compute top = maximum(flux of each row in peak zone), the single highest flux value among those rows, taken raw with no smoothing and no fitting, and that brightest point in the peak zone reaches 20.53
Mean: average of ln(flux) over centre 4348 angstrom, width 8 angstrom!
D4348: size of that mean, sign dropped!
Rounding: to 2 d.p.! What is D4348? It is 2.89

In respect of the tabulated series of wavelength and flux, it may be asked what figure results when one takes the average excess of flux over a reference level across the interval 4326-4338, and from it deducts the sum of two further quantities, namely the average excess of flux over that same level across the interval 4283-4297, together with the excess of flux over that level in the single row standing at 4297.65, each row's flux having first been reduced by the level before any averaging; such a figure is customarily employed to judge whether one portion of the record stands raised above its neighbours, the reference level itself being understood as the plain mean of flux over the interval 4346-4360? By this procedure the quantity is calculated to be -1.6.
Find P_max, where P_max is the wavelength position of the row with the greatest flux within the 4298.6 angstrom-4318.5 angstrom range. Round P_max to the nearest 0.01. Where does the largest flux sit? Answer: 4315.50 angstrom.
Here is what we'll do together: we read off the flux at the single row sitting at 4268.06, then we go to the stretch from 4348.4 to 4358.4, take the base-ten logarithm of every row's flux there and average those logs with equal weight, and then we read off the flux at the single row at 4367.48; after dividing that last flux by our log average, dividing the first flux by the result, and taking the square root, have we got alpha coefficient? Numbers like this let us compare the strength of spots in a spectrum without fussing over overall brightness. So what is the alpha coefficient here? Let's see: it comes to 1.10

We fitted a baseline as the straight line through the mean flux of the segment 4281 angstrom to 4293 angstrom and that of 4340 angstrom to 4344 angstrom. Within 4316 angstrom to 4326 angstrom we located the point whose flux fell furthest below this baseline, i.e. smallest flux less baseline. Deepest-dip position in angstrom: 4325.44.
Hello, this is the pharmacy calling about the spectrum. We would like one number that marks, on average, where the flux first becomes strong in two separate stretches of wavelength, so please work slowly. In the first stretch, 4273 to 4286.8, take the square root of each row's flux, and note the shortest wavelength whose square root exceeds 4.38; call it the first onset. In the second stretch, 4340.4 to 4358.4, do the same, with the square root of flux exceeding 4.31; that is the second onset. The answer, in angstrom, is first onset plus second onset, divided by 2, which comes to 4314.7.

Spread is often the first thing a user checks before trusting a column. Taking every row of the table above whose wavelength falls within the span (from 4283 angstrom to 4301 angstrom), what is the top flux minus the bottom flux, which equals 1.2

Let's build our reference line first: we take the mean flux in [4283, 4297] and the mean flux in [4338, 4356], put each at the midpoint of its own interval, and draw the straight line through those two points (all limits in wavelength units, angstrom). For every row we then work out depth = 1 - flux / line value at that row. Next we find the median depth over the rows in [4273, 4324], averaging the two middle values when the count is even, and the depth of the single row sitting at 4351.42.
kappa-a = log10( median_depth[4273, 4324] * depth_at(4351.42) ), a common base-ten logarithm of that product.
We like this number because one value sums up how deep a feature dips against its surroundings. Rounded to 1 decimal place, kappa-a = -2.8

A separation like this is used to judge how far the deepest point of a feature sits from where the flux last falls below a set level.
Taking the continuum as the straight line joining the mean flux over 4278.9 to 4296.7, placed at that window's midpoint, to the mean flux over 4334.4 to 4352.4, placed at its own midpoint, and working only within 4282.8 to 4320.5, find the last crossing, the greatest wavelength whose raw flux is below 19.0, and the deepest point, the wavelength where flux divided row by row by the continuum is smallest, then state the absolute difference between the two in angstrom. 17.8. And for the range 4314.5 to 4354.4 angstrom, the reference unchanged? 12.0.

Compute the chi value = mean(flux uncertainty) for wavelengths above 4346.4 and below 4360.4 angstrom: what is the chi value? 0.627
